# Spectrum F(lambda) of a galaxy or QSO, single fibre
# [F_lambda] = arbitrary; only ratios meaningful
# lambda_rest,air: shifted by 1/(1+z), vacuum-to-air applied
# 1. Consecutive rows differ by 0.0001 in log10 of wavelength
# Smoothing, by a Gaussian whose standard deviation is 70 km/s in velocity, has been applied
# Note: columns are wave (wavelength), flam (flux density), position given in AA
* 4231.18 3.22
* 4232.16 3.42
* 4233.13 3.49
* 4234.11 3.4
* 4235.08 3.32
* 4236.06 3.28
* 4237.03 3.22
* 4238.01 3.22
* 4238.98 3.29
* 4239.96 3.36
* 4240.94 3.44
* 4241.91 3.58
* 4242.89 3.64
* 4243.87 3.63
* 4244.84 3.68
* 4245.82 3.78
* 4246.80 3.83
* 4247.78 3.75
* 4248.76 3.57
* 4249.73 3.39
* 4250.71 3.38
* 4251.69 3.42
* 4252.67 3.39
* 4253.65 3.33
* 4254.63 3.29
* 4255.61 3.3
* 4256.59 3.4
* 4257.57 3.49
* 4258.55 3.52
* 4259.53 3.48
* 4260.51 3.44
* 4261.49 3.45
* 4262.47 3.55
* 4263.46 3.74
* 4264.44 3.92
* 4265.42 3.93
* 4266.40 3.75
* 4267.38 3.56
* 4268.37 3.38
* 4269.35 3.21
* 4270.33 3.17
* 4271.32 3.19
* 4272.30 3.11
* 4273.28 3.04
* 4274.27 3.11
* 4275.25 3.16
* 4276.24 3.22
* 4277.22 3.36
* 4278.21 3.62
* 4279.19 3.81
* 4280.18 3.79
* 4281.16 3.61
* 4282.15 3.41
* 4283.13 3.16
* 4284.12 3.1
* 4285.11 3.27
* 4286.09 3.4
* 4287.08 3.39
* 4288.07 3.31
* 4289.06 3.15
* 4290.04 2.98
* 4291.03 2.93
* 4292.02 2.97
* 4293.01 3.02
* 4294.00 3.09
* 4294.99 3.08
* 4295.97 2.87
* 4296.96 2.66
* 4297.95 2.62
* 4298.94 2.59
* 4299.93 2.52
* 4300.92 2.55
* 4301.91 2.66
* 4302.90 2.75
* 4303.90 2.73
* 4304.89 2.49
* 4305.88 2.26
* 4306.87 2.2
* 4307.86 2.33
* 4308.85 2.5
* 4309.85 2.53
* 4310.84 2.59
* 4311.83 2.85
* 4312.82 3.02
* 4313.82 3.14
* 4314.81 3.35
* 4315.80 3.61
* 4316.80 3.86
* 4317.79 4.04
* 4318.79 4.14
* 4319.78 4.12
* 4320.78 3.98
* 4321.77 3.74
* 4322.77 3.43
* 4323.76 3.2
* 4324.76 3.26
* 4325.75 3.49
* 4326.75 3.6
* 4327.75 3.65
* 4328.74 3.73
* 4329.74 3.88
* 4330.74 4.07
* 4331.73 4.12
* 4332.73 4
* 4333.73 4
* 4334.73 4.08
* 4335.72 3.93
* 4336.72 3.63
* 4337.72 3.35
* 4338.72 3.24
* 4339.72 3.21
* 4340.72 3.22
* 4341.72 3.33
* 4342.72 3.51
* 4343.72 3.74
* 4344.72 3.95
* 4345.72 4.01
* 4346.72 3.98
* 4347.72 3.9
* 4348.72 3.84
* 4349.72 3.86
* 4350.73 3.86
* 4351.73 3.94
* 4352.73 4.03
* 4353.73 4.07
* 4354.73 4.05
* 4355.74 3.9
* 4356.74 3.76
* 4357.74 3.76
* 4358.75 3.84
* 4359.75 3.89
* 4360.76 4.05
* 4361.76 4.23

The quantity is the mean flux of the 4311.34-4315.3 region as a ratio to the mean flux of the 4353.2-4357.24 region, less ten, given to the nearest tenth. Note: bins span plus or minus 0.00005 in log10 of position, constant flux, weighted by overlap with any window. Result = -9.2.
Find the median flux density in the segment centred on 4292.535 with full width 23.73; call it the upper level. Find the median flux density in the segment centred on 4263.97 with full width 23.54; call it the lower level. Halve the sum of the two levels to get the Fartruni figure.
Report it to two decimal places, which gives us 3.20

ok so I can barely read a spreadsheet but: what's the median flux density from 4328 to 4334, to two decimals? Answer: 4.00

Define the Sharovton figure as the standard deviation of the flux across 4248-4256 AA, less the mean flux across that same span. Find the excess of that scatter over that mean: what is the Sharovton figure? -3.3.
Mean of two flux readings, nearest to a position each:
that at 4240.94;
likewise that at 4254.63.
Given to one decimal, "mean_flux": 3.4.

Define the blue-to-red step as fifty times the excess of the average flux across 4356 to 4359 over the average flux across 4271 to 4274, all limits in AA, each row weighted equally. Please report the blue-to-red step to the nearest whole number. 34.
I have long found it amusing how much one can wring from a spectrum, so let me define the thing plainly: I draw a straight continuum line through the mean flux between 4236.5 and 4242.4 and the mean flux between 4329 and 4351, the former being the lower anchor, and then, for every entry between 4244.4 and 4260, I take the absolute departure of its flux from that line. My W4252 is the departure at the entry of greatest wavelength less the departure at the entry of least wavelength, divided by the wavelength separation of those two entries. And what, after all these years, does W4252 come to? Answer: -0.018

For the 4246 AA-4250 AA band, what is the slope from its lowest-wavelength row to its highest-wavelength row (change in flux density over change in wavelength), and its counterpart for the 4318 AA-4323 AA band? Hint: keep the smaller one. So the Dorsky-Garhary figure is -0.178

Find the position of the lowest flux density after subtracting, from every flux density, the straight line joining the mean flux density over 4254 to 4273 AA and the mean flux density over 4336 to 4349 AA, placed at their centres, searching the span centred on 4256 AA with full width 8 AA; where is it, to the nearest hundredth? 4254.63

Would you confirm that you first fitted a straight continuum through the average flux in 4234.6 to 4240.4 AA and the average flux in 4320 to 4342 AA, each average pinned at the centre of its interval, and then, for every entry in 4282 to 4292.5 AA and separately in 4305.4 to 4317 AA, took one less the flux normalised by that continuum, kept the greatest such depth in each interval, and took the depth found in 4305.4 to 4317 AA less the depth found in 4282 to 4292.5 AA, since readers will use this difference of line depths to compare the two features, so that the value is 0.22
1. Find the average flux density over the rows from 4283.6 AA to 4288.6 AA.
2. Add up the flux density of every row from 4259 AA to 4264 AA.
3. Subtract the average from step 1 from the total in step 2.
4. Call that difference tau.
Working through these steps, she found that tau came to 14.4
